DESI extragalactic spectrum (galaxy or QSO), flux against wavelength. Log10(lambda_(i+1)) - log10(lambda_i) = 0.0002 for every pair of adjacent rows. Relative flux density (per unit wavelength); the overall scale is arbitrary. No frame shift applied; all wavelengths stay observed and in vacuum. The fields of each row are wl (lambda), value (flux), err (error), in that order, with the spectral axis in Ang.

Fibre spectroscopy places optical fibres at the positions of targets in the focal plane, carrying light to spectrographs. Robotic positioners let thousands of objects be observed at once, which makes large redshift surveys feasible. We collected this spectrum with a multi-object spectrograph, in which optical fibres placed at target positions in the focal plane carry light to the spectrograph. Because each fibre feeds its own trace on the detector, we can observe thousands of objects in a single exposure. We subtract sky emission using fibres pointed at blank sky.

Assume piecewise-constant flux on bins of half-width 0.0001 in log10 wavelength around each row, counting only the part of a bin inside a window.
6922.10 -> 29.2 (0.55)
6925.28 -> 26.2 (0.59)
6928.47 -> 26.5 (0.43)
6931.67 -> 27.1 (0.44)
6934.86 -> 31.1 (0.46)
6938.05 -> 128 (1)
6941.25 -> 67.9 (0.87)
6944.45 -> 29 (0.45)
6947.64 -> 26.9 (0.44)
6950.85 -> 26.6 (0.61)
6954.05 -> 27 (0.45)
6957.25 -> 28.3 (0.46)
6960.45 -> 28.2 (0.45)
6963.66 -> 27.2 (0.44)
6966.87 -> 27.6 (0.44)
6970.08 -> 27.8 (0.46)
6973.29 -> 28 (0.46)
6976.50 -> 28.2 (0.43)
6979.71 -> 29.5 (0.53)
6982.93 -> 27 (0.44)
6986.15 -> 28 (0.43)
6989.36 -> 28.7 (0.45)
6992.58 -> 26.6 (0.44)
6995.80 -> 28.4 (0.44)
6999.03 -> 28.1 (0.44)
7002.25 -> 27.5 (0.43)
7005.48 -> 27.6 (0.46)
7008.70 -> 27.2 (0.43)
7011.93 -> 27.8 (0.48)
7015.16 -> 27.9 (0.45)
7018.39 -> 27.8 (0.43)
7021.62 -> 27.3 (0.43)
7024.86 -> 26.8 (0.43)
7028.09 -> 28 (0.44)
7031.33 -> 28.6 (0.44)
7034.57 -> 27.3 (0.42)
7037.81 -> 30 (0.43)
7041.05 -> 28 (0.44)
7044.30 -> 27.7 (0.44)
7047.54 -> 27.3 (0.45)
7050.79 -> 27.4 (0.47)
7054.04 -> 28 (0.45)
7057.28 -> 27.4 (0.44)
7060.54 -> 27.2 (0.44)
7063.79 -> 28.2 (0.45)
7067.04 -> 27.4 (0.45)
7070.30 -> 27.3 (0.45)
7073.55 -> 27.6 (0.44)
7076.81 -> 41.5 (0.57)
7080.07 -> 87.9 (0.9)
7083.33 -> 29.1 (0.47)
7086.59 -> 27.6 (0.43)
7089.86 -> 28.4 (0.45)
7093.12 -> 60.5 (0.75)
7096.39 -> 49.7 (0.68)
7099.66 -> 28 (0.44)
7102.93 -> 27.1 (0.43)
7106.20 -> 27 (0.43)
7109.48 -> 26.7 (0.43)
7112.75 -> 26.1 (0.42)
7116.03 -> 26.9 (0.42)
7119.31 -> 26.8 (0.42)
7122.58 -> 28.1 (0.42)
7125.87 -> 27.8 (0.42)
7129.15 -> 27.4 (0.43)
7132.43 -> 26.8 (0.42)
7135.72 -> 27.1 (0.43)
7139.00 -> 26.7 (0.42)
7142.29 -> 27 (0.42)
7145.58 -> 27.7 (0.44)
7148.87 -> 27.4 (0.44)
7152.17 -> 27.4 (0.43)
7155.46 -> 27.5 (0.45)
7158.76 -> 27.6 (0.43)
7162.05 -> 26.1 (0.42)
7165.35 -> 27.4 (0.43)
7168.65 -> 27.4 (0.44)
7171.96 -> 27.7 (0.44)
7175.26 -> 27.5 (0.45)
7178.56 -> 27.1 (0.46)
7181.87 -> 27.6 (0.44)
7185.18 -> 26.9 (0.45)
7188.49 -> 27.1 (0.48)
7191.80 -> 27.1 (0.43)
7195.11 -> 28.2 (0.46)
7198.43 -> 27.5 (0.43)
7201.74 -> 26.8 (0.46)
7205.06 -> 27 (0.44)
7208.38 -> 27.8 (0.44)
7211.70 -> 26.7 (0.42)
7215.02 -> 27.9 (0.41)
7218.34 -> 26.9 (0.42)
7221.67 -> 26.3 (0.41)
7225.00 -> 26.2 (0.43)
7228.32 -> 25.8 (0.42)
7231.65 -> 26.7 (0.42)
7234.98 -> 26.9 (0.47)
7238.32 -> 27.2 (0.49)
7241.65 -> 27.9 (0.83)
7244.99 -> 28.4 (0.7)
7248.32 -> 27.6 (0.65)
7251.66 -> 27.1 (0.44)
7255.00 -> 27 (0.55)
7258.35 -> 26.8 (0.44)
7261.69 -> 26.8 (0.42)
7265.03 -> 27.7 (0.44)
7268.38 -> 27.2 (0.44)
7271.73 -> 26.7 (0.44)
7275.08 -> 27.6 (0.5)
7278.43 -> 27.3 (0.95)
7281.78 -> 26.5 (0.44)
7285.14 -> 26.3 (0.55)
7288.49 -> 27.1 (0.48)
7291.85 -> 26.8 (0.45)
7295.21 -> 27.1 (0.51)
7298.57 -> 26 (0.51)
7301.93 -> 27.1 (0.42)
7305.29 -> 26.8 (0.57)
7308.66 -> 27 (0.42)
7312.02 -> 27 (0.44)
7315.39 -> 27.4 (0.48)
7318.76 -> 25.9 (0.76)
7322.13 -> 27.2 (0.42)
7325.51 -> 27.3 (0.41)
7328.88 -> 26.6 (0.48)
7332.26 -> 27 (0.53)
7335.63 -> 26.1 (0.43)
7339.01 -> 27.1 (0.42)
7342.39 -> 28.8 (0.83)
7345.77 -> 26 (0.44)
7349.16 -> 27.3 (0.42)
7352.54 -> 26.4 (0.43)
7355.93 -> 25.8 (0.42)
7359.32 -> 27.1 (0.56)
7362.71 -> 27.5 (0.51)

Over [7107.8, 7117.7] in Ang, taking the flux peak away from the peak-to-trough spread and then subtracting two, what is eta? -28.1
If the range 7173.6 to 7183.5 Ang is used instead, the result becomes -29.1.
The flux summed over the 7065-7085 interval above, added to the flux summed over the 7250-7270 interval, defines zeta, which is 403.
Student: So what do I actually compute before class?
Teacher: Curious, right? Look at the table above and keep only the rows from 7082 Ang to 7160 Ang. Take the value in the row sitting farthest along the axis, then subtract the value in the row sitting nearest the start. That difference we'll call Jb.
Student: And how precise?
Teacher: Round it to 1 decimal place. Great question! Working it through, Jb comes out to -1.5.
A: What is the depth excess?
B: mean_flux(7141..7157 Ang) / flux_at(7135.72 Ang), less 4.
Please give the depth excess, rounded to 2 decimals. -2.99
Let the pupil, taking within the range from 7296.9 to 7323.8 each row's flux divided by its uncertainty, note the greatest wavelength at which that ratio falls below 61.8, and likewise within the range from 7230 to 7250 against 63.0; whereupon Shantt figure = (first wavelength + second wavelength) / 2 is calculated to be 7283.5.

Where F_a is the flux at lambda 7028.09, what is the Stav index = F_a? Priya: 28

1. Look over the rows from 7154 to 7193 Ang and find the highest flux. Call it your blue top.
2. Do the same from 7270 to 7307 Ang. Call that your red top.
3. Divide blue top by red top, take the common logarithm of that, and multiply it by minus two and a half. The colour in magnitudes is -0.004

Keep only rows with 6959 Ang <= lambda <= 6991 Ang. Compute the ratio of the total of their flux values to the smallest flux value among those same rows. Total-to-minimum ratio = 10.38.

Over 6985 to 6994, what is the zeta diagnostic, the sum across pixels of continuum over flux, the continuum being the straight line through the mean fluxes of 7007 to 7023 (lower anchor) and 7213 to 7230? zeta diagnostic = 3.00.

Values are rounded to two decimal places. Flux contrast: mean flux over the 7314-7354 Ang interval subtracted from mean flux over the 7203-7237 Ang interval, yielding -0.11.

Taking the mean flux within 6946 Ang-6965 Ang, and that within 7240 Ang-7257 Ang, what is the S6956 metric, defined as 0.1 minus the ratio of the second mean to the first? -0.91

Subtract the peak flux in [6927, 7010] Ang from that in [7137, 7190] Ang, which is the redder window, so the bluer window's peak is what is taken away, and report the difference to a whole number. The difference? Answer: -100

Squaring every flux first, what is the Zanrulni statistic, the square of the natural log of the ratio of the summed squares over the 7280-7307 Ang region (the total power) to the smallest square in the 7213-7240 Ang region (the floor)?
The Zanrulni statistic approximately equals 4.62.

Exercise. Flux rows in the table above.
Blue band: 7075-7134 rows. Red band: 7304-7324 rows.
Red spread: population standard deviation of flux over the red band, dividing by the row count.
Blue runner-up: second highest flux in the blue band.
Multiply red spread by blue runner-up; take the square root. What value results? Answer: 5.4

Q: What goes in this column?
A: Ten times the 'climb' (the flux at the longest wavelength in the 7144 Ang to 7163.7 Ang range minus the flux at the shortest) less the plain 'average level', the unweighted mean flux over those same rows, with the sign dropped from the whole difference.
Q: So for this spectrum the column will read 43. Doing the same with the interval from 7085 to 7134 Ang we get 39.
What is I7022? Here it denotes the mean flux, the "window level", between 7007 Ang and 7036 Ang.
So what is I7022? 27.6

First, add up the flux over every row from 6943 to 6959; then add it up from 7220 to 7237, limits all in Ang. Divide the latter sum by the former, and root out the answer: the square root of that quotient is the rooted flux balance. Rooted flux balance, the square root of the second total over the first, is 0.98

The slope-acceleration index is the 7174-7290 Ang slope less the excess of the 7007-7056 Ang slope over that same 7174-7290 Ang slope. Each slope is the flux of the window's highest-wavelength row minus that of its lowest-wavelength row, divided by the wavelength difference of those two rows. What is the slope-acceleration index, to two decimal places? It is -0.02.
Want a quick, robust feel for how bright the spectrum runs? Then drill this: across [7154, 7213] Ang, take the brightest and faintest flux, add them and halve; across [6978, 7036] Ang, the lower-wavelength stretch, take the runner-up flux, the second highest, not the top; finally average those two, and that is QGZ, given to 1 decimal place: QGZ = 27.9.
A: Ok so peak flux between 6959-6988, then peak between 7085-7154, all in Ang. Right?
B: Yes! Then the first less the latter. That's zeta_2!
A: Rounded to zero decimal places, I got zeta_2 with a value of -31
